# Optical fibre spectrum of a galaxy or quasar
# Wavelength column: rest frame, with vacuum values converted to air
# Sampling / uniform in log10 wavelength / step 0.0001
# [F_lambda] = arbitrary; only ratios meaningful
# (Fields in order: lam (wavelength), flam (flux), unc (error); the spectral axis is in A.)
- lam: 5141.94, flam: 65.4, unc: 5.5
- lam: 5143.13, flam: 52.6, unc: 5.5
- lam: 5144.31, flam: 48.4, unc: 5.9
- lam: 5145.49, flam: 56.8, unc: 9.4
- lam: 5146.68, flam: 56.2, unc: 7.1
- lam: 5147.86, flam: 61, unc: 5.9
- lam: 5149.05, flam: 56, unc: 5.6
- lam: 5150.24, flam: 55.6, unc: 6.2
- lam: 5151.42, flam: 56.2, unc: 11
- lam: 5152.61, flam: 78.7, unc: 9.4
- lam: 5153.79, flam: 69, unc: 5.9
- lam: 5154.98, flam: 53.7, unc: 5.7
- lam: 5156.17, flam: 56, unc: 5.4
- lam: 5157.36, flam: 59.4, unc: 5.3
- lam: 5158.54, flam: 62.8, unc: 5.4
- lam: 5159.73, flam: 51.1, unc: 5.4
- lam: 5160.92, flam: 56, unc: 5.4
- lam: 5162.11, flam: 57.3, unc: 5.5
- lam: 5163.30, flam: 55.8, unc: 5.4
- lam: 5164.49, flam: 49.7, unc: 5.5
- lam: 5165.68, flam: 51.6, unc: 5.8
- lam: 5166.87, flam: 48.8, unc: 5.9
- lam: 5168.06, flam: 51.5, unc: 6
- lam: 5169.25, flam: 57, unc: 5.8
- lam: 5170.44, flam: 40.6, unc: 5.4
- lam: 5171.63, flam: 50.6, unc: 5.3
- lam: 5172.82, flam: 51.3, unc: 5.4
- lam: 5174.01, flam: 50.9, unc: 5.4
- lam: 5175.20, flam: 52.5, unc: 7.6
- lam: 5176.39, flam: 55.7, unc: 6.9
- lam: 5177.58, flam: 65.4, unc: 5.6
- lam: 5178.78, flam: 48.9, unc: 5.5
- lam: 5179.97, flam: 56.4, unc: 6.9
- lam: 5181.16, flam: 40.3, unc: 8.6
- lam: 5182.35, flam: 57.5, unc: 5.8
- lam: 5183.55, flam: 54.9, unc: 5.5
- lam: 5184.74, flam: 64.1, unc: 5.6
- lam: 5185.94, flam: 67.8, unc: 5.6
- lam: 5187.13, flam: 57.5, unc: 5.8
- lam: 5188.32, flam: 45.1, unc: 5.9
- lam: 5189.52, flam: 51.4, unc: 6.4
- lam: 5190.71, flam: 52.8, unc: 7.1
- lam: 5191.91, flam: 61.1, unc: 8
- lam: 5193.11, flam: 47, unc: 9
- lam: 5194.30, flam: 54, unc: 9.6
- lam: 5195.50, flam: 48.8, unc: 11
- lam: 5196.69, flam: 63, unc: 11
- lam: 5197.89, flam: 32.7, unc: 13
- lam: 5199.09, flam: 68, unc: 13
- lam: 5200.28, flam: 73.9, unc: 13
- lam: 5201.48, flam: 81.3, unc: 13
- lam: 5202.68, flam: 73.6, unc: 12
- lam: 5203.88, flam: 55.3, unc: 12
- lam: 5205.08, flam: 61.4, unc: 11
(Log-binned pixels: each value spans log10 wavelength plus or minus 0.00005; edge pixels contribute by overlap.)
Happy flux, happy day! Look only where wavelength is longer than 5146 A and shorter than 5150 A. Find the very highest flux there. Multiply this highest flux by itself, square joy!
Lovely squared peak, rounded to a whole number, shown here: 3721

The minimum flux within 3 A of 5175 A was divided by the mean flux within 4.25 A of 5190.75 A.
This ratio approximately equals 0.97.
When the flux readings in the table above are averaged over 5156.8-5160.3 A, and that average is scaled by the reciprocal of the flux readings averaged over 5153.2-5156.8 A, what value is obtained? 0.97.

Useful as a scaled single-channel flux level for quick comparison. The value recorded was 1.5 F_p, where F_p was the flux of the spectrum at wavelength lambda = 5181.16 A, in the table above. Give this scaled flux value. 60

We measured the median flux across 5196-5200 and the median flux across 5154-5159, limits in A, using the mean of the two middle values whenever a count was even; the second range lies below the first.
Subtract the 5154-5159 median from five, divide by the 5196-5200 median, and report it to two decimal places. -0.84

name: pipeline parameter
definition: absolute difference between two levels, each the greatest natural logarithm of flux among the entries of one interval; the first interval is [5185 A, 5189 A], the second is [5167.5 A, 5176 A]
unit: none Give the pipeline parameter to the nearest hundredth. 0.17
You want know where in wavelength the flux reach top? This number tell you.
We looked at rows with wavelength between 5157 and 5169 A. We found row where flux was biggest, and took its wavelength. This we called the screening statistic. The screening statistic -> 5158.54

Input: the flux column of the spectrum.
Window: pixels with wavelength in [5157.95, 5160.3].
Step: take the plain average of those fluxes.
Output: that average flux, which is 57.0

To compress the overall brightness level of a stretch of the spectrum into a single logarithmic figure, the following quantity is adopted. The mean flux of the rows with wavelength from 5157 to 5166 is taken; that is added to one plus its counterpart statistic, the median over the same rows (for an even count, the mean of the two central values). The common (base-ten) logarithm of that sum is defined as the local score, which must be 2.05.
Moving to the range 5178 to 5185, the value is 2.04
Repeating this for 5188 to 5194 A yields 2.02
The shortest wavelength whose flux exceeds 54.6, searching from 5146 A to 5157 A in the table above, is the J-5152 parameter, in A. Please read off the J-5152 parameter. 5146.68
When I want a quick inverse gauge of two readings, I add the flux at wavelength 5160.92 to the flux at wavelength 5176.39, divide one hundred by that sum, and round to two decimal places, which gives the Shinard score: 0.90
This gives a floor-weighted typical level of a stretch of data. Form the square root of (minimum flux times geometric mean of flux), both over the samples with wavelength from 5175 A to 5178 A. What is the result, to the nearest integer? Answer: 55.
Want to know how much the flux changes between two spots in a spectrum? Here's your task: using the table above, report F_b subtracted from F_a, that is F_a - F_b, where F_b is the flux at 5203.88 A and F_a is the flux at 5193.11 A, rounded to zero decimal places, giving -8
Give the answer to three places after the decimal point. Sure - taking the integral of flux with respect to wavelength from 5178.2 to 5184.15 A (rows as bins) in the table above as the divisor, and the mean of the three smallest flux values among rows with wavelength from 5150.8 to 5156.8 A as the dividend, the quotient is 0.180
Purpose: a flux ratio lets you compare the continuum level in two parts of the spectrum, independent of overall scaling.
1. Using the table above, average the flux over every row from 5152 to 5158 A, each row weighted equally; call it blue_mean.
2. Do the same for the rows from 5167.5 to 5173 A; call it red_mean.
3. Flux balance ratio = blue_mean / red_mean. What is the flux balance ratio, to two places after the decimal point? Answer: 1.26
